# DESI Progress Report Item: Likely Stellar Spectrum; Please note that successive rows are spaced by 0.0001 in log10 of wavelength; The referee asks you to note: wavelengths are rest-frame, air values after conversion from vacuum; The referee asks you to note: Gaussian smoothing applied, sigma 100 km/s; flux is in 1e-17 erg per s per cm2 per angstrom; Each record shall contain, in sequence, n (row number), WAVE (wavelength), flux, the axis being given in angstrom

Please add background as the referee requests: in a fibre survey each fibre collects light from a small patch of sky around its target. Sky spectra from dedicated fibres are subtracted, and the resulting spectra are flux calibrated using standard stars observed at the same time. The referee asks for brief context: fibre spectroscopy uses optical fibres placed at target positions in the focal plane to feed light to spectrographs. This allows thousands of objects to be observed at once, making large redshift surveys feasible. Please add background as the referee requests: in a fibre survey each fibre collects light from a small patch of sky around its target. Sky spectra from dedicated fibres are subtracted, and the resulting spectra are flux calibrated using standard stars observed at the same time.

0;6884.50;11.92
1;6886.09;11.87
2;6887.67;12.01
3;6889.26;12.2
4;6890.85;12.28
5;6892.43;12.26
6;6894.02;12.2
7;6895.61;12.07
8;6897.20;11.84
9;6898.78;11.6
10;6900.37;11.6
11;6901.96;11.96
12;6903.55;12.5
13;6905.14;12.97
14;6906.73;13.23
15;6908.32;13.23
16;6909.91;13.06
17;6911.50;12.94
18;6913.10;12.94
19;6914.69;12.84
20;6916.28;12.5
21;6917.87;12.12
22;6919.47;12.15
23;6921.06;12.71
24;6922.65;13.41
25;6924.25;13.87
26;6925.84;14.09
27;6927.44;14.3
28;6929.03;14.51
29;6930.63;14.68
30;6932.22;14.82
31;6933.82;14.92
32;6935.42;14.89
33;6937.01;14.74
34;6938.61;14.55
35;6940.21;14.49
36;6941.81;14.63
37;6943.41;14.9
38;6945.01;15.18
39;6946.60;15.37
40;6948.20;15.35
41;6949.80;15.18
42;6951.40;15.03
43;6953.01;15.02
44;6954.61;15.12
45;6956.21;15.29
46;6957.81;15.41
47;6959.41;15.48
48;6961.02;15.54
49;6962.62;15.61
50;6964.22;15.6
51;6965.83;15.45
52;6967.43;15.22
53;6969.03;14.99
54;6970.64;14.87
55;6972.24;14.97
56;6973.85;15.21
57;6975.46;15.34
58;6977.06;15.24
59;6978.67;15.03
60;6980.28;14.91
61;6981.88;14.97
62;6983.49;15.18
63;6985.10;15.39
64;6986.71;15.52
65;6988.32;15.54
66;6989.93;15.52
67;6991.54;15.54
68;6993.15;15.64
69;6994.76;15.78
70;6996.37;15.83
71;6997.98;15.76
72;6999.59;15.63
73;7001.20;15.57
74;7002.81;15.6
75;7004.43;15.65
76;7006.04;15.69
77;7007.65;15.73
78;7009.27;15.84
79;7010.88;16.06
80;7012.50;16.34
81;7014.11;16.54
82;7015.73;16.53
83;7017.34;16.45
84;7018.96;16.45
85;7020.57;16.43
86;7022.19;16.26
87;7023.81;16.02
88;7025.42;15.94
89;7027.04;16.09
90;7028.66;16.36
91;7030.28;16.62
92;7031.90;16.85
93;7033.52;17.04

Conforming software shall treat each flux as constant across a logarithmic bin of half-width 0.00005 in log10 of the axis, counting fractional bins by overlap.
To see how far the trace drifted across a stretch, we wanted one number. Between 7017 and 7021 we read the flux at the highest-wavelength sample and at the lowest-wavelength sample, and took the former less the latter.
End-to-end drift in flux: -0.02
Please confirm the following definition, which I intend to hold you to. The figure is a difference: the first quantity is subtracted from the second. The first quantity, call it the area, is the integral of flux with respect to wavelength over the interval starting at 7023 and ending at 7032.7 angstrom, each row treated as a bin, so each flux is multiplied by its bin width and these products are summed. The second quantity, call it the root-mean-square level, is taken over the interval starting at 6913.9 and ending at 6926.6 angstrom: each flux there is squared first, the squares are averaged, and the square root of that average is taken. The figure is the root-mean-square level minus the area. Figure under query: -145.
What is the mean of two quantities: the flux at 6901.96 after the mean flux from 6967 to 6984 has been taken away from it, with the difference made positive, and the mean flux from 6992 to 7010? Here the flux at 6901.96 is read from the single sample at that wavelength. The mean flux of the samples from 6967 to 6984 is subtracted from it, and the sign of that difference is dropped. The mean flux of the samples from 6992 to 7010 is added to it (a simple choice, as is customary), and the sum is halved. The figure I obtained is 9.4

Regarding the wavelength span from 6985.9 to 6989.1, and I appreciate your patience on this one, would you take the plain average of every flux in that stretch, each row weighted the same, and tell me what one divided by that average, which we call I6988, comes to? 0.0644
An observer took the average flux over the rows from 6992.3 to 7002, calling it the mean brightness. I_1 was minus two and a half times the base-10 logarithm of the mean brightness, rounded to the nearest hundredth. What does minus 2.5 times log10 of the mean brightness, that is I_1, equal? -2.99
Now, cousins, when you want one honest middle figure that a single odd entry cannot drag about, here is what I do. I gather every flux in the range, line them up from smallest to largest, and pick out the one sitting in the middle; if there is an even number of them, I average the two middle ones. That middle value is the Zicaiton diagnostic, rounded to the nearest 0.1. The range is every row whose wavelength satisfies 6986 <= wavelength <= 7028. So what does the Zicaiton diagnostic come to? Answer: 15.8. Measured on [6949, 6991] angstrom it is 15.2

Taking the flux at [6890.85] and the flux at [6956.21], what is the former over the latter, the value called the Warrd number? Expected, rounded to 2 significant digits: 0.80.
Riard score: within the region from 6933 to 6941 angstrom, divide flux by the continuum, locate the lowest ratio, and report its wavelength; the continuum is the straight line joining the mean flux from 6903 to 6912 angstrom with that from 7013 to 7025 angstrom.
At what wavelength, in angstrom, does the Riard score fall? 6940.21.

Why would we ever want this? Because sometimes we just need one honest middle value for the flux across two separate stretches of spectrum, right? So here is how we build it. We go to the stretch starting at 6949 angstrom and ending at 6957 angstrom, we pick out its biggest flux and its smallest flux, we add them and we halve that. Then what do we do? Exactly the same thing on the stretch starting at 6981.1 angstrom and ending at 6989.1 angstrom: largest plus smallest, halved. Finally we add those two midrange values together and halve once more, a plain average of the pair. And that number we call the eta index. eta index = 15.2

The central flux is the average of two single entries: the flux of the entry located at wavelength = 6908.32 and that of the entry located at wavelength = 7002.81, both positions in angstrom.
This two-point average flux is 14.4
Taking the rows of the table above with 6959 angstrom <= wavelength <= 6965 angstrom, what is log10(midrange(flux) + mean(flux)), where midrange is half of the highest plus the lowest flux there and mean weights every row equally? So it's 1.493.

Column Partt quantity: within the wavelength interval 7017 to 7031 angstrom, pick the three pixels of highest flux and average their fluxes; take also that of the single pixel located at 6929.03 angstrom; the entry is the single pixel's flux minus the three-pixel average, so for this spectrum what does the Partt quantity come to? -2.0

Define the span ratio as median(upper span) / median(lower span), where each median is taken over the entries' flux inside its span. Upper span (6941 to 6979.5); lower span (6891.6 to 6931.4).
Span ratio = 1.18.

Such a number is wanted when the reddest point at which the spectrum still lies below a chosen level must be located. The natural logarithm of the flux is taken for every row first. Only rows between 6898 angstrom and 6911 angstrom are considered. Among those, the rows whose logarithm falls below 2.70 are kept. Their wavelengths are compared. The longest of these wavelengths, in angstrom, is 6909.91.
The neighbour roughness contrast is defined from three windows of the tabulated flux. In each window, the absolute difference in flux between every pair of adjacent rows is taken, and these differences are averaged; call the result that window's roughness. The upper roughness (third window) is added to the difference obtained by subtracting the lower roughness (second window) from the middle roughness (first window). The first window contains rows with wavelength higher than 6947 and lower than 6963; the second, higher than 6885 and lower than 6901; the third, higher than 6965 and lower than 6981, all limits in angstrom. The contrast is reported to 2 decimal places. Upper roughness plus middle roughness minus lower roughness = 0.15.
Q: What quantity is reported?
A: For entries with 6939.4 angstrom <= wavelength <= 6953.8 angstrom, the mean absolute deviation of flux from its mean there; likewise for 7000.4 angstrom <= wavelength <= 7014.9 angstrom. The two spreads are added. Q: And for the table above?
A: 0.51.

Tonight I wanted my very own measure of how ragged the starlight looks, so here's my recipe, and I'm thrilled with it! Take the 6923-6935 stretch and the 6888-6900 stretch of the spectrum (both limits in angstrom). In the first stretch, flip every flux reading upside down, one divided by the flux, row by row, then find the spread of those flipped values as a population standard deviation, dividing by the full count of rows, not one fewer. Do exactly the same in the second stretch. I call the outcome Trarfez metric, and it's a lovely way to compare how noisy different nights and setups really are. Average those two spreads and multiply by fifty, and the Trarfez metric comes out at 0.085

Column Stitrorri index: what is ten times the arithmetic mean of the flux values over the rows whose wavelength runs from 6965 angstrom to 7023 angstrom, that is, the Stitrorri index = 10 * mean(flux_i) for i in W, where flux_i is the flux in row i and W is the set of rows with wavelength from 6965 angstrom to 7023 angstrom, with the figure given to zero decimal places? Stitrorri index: 156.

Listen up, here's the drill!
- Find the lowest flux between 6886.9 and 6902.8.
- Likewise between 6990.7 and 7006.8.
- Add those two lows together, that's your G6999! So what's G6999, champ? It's 27.1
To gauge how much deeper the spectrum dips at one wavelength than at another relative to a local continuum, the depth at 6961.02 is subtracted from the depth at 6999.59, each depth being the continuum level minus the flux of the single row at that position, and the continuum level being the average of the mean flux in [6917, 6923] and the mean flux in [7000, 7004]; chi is -0.09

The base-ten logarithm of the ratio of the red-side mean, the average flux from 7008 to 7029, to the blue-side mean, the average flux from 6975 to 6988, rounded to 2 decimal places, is 0.03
